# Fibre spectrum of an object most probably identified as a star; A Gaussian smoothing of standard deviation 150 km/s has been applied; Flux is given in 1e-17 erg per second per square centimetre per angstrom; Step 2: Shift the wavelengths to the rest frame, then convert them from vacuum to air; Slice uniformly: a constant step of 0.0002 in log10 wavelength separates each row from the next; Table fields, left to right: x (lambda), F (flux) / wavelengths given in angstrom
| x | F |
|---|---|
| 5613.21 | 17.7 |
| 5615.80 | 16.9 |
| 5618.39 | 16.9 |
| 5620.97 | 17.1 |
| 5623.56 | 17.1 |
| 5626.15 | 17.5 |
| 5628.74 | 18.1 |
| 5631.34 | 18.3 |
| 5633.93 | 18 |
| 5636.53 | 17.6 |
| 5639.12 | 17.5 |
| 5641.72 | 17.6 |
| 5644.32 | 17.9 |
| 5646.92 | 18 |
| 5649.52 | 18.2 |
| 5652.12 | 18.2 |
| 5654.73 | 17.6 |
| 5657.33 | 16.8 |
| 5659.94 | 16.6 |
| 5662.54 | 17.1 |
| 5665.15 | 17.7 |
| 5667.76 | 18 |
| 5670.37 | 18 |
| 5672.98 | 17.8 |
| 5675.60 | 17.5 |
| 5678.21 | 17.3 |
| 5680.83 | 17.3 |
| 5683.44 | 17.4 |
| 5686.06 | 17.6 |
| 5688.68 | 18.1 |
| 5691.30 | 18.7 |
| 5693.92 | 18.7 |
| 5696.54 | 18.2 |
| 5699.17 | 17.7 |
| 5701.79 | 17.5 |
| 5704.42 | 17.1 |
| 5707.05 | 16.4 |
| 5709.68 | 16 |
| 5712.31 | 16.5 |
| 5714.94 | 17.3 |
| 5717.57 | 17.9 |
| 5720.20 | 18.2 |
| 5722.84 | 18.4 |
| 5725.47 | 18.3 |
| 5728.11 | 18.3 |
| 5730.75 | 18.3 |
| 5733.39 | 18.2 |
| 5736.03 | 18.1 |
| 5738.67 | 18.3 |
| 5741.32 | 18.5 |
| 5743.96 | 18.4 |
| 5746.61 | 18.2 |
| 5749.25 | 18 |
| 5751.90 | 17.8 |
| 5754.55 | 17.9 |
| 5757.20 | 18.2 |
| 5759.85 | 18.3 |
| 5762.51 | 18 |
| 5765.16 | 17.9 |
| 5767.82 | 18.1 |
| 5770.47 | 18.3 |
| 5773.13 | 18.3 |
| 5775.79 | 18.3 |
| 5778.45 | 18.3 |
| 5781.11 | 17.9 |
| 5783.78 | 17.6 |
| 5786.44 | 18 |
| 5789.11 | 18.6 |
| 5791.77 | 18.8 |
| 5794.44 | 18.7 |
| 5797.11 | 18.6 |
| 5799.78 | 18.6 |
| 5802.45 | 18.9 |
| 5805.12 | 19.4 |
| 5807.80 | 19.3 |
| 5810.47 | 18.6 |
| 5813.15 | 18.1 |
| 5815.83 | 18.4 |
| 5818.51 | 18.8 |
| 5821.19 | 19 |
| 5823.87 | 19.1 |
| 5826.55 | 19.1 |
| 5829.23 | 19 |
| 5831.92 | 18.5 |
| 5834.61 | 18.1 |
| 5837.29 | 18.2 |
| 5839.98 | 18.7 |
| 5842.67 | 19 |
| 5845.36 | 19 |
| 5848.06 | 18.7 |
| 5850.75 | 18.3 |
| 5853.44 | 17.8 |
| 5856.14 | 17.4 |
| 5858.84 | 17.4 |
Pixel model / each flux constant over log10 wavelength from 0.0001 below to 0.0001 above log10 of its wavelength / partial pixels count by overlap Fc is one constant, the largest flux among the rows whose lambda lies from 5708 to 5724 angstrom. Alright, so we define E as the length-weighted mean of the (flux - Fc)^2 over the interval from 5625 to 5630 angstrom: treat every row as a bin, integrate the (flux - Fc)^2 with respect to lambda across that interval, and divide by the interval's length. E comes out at 0.4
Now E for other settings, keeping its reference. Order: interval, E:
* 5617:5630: 1.3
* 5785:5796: 0.1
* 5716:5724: 0.1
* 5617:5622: 2.0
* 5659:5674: 1.0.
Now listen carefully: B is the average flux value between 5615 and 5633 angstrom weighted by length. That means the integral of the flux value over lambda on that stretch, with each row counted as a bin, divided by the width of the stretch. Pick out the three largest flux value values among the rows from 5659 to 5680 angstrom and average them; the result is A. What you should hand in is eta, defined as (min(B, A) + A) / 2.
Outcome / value 17.69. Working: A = 17.9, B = 17.4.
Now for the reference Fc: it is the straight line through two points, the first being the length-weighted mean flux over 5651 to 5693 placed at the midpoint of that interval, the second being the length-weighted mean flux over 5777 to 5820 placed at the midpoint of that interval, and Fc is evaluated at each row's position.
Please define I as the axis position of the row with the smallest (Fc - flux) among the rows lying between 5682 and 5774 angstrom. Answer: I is 5691.30 angstrom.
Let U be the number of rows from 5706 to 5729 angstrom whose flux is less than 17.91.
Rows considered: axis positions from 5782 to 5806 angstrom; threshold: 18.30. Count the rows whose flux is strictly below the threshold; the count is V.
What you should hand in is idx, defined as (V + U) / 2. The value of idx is 3.5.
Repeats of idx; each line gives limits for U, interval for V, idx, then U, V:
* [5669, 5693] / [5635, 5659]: 7.5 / 6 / 9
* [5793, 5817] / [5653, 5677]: 4.5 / 0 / 9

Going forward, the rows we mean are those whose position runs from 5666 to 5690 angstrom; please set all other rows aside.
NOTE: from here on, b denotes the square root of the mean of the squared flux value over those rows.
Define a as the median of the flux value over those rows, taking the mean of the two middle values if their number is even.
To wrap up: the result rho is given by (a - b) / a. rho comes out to -0.0039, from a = 17.6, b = 17.7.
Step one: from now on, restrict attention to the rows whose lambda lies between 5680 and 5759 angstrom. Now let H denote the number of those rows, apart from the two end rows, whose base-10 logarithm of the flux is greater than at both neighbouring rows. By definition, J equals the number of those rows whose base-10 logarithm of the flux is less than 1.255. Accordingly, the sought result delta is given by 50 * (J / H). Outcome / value 325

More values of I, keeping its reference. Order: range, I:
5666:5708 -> 5691.30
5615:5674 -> 5631.34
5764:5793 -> 5791.77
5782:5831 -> 5805.12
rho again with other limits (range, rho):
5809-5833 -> 0.0034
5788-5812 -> -0.0073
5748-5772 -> -0.0031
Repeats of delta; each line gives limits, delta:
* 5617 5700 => 1000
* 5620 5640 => 250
